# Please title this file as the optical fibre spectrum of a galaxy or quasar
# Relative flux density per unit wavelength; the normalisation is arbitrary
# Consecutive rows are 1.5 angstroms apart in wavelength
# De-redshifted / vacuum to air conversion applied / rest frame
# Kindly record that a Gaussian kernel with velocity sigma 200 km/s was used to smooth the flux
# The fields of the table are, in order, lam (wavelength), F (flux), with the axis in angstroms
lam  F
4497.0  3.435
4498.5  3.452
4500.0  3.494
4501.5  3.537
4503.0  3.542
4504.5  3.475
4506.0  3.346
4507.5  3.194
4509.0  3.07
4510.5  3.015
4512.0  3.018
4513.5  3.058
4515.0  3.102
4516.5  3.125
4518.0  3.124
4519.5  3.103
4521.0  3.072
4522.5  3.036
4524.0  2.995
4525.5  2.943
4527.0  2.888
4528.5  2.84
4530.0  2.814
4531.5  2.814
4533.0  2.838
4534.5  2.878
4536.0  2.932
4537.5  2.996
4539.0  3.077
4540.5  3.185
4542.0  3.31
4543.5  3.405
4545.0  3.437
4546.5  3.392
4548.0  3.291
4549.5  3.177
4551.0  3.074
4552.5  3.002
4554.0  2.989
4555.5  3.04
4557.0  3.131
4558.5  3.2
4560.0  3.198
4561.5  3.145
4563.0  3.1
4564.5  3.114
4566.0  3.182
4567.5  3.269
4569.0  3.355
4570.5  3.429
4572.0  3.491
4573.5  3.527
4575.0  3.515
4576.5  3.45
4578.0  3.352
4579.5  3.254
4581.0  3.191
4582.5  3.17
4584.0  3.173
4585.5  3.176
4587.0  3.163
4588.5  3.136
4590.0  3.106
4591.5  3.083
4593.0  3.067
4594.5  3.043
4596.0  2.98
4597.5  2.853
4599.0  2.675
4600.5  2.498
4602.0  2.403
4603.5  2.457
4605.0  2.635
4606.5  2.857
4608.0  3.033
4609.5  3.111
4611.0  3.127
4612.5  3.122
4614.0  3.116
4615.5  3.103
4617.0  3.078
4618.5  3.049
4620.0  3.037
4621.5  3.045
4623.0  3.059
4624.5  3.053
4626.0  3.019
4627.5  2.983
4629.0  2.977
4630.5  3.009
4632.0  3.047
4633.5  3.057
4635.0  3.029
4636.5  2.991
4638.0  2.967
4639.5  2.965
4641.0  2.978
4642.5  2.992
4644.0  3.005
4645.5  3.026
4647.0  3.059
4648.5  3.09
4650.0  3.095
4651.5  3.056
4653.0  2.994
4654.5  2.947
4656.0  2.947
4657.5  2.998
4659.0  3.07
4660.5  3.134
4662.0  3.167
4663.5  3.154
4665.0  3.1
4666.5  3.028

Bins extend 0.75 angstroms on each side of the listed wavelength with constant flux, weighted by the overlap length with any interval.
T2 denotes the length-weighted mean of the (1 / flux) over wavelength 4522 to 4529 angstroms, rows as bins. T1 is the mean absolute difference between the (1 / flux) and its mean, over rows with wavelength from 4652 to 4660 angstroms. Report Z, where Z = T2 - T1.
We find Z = 0.336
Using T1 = 0.0040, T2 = 0.340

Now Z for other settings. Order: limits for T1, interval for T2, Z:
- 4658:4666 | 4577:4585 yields 0.306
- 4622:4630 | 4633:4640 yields 0.330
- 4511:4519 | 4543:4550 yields 0.295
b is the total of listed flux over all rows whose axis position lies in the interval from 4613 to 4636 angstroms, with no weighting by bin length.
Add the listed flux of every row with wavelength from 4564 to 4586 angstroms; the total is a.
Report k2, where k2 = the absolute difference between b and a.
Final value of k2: 4.0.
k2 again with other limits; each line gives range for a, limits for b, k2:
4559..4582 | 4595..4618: 6.5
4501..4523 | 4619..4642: 2.6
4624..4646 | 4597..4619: 2.0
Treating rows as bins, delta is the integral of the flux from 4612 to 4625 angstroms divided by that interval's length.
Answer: 3.07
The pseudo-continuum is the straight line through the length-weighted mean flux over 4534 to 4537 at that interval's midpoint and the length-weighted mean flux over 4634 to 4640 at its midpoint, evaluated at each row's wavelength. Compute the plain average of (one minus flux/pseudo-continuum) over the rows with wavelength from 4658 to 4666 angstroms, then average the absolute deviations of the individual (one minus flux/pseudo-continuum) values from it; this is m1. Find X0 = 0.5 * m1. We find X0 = 0.0053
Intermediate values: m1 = 0.0106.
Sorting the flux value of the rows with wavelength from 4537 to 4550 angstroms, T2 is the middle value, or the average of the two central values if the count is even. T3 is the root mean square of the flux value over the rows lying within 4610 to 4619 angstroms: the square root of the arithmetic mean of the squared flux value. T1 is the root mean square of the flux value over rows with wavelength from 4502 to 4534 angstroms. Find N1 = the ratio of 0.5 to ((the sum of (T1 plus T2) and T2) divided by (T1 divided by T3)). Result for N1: 0.0514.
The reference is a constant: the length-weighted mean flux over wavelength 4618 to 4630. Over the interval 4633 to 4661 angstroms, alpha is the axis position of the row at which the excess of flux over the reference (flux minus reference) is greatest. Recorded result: 4660.5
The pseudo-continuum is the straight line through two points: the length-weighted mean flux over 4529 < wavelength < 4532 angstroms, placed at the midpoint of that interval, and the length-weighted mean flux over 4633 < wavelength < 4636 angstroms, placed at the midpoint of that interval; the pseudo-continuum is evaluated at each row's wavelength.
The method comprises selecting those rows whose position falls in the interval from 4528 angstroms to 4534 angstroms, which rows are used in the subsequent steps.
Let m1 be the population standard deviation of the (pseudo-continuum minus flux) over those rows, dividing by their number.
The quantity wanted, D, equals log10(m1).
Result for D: -1.88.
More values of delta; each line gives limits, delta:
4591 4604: 2.78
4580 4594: 3.14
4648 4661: 3.03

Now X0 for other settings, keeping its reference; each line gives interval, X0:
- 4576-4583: 0.0162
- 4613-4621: 0.0048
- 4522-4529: 0.0107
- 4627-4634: 0.0048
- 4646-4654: 0.0047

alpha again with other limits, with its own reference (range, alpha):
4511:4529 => 4516.5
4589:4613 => 4611.0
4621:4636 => 4623.0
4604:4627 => 4611.0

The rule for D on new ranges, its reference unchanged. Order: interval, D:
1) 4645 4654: -1.44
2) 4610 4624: -1.38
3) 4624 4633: -1.52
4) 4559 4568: -1.26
